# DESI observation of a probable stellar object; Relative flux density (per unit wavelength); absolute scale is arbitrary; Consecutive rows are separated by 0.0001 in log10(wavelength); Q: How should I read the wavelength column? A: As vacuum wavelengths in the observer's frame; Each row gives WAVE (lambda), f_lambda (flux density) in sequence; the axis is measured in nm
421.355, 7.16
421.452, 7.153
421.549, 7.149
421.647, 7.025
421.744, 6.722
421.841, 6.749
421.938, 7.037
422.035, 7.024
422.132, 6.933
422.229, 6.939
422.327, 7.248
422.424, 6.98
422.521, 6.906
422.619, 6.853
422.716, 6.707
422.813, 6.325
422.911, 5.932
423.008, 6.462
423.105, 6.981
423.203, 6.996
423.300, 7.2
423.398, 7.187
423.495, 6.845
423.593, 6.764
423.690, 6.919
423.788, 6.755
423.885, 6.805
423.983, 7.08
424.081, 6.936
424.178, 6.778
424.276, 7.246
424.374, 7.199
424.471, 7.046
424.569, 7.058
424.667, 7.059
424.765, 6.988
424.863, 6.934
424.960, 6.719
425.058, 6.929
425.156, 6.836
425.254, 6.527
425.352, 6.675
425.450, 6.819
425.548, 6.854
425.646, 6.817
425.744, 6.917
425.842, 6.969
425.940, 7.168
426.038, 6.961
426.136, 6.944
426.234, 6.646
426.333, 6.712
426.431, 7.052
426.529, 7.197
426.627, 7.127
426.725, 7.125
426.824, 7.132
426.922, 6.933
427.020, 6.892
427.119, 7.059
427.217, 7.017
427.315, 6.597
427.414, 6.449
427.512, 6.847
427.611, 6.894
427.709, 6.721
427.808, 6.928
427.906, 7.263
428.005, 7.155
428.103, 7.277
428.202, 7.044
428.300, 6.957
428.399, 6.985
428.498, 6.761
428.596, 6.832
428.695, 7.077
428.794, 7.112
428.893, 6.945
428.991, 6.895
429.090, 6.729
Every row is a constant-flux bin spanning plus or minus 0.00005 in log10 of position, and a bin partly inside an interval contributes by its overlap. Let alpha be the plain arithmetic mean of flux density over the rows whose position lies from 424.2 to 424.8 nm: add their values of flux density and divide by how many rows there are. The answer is 7.10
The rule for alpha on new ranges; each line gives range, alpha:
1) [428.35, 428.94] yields 6.95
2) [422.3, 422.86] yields 6.84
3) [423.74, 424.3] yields 6.93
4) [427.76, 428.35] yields 7.10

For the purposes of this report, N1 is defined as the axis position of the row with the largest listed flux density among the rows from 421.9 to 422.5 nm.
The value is 422.327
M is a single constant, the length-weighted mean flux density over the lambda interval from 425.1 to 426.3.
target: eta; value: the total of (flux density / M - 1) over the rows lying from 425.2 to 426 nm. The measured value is 0.005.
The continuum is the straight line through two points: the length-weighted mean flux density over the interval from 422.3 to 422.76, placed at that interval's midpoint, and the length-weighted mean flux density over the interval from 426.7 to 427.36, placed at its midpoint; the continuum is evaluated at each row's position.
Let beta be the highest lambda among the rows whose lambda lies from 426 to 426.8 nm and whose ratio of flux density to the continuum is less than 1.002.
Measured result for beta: 426.333 nm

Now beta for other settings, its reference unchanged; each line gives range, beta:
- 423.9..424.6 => 424.178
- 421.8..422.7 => 422.619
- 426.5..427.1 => 427.020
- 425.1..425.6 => 425.548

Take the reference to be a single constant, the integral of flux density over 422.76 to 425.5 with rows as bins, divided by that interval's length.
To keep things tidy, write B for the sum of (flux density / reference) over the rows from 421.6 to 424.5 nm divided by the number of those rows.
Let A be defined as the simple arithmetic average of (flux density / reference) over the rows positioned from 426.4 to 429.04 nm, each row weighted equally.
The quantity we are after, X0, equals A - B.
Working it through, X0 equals 0.013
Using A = 1.02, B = 1.00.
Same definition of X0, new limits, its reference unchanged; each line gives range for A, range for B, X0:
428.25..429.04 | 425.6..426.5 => 0.005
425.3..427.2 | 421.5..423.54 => 0.012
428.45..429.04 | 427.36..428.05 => 0.006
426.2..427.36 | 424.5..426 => 0.011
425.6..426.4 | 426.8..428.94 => -0.008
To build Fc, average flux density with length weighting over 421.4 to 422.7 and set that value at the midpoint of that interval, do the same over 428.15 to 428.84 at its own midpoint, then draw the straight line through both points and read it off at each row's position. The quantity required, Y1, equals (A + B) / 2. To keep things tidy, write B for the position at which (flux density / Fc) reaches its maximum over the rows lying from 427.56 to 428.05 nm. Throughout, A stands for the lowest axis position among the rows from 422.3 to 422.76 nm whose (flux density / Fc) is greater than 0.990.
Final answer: 425.12 nm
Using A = 422.327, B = 427.906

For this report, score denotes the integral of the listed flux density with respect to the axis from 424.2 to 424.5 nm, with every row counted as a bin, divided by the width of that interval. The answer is 7.14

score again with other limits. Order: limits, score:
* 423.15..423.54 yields 7.06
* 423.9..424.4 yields 7.01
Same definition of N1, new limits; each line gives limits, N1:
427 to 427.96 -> 427.906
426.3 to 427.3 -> 426.529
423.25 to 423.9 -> 423.300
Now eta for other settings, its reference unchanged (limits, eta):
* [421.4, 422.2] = 0.158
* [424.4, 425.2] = 0.125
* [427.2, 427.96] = 0.001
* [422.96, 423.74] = 0.094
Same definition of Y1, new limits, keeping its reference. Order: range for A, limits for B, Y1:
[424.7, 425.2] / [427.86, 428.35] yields 426.43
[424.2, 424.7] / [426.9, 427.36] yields 425.70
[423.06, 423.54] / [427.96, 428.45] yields 425.60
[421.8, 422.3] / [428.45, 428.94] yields 425.37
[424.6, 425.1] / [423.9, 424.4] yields 424.47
